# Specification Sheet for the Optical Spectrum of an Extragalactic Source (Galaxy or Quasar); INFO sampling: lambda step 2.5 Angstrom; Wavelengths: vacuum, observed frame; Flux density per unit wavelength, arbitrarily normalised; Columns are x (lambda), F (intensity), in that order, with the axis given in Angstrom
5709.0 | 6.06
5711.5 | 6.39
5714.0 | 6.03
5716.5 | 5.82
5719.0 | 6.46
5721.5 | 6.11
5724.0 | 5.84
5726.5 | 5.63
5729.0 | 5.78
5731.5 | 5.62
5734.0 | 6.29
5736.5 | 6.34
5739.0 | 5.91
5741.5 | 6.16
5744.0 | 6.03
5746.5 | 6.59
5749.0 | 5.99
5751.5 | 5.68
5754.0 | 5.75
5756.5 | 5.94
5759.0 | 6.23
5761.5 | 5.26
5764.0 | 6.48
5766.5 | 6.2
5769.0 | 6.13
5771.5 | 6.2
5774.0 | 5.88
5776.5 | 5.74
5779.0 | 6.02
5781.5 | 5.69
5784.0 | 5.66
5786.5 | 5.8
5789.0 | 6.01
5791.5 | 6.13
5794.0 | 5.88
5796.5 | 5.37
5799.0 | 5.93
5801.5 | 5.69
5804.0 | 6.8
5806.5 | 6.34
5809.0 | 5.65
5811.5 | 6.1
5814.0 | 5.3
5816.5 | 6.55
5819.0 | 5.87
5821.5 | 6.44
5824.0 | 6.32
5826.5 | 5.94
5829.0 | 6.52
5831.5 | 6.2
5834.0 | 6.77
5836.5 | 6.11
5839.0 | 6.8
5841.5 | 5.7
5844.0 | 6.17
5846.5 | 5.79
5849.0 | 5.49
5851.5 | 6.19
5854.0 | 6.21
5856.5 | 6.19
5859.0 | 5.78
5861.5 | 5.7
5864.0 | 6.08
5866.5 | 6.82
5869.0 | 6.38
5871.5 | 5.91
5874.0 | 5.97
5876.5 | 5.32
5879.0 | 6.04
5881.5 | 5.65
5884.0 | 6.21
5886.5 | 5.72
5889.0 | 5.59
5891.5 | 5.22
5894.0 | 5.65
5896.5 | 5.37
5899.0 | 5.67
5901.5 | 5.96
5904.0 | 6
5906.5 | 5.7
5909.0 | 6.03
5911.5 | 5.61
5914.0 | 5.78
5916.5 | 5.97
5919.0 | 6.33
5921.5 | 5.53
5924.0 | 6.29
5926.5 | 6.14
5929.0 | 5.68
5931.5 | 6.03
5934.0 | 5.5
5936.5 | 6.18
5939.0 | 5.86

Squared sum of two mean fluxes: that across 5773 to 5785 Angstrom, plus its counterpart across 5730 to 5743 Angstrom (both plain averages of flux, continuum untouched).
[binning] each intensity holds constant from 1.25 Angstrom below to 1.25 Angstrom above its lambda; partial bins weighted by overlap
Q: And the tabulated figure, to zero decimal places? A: 141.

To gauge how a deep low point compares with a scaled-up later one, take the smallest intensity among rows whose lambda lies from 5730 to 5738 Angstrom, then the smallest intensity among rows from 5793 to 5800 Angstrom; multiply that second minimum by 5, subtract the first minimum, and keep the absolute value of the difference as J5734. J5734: 21.2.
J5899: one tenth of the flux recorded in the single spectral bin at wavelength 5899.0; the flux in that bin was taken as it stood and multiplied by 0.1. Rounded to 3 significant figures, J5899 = 0.567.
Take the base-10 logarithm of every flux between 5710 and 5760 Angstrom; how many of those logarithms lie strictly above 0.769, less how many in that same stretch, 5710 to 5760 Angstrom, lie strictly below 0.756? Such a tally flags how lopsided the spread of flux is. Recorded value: 10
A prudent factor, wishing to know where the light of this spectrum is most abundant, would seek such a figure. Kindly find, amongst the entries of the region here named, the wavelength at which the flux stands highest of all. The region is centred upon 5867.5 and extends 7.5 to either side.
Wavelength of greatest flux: 5866.5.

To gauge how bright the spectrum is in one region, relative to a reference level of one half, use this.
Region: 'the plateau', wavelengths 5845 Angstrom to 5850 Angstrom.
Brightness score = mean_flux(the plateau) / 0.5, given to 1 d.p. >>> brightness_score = 11.3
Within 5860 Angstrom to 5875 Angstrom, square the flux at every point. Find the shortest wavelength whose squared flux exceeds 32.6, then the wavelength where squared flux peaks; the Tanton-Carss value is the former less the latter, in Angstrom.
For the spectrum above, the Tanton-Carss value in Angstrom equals -2.5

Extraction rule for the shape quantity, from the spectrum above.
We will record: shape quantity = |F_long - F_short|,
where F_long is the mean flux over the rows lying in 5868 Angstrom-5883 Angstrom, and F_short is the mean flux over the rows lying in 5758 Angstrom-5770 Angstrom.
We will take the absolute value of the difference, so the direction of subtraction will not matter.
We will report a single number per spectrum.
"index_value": 0.18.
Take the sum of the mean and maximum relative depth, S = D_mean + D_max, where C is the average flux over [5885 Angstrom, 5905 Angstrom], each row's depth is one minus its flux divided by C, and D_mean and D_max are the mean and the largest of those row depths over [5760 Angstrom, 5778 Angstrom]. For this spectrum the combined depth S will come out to 0.009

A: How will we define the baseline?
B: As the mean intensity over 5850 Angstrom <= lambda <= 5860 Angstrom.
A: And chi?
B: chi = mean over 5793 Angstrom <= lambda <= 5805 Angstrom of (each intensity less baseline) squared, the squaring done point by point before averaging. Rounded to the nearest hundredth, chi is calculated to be 0.25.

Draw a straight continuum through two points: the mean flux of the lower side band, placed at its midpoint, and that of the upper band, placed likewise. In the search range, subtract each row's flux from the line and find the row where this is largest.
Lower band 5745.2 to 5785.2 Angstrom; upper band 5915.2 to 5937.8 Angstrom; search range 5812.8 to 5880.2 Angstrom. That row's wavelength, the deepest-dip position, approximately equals 5814.0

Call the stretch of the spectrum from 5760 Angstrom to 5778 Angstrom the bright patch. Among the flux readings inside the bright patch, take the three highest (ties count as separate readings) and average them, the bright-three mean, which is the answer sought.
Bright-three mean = 6.29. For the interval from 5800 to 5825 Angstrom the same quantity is 6.60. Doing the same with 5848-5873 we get 6.47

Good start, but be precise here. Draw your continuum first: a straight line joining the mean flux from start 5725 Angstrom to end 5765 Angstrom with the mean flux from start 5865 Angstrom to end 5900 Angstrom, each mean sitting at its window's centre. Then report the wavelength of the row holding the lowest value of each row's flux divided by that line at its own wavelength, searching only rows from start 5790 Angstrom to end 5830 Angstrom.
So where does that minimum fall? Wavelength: 5814.0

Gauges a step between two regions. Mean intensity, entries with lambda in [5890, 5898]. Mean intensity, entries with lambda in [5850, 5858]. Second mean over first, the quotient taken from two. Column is 0.86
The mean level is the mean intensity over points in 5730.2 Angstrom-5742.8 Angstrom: 6.1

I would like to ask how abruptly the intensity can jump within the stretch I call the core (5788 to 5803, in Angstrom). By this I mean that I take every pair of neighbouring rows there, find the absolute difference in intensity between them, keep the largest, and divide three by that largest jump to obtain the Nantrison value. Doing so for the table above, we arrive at 5.4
